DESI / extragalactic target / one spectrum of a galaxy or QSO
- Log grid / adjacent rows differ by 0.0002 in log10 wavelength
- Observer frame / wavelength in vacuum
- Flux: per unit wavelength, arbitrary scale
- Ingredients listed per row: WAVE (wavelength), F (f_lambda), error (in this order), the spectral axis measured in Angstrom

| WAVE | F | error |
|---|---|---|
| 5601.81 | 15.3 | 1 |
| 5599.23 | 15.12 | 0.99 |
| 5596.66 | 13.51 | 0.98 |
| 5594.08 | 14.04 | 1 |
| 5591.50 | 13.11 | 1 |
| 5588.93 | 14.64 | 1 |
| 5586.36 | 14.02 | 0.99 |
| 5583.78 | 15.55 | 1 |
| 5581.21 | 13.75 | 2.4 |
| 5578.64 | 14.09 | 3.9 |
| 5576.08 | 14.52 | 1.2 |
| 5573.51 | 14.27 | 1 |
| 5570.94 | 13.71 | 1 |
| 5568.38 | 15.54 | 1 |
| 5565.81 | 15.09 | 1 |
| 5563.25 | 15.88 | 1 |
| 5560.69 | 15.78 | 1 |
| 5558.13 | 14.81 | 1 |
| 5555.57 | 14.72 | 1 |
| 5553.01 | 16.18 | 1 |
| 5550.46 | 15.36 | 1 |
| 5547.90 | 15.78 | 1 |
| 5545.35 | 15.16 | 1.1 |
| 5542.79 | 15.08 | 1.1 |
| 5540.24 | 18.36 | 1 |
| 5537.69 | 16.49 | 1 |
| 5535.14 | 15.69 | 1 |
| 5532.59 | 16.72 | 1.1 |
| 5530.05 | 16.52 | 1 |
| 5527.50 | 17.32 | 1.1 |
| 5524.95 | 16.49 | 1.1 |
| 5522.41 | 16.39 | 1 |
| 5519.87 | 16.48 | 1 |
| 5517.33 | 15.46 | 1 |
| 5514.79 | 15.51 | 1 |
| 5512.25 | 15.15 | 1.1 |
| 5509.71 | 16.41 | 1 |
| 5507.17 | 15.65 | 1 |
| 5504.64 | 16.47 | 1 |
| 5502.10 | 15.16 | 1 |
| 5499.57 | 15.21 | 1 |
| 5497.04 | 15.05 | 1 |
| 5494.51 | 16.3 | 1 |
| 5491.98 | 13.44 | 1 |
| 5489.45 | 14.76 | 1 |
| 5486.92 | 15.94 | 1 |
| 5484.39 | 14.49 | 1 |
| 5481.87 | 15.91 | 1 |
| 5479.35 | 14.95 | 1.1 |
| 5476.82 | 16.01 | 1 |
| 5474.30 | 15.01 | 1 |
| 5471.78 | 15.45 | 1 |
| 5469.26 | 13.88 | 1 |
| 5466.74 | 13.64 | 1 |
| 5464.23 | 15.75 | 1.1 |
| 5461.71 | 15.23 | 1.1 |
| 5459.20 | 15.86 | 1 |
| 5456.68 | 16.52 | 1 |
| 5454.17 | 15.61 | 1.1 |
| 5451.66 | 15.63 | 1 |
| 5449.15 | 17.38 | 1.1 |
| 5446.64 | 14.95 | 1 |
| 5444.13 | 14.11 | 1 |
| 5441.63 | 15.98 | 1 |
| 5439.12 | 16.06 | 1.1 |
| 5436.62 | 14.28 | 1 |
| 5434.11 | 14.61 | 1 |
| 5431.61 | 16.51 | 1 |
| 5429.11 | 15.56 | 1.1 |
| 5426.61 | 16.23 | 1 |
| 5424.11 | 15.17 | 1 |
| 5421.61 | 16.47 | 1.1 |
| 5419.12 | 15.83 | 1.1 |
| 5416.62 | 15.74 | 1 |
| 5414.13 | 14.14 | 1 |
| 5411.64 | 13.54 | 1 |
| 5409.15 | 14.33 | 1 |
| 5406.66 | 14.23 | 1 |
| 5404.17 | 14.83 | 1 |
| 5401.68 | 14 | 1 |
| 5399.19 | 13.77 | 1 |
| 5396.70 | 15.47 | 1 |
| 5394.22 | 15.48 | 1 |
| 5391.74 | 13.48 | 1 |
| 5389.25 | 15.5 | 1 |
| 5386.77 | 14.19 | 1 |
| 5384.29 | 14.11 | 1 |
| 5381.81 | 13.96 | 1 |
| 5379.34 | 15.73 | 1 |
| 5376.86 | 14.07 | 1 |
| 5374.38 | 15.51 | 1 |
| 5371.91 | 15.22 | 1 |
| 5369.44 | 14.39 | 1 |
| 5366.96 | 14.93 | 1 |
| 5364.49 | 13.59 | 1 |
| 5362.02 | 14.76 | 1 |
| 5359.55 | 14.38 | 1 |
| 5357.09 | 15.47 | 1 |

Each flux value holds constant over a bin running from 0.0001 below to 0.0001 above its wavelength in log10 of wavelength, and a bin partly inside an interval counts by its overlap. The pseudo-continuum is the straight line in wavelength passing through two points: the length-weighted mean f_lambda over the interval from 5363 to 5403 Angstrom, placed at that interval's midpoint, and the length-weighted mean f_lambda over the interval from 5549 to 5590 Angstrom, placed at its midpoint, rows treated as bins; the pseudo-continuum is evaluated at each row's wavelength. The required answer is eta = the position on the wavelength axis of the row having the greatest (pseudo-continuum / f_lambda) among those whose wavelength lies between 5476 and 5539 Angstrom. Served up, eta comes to 5491.98 Angstrom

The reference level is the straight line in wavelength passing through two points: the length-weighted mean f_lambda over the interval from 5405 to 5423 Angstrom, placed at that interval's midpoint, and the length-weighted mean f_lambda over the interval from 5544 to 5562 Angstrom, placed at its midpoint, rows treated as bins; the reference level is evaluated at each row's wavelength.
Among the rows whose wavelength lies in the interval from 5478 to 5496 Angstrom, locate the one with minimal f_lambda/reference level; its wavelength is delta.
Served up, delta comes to 5491.98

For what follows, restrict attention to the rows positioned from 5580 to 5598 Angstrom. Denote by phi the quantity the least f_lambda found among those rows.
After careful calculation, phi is 13.11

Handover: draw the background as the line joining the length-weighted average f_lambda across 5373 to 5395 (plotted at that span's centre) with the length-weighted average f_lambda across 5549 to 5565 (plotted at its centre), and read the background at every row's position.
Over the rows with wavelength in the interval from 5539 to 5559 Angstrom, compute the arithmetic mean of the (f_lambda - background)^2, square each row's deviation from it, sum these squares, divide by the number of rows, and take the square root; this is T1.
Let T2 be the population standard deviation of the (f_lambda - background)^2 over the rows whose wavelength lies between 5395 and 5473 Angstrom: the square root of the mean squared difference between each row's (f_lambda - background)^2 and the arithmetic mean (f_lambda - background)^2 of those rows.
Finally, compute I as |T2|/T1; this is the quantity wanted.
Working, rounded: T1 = 2.9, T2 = 1.2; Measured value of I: 0.4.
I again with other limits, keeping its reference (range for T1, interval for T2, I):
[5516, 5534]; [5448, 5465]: 1.7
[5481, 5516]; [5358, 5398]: 0.5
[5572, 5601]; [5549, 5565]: 0.1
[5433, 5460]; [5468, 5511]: 0.5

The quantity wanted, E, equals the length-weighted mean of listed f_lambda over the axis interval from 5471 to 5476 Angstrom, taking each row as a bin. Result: 15.3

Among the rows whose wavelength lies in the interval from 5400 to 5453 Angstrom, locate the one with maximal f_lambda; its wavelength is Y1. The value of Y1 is 5449.15 Angstrom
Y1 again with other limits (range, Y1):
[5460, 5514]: 5504.64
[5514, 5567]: 5540.24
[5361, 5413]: 5379.34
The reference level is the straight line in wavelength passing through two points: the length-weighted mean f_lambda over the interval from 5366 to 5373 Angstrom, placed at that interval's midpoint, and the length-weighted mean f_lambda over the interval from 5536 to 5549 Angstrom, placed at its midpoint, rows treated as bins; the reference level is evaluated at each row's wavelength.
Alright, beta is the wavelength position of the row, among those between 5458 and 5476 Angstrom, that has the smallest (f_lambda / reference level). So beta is 5466.74 Angstrom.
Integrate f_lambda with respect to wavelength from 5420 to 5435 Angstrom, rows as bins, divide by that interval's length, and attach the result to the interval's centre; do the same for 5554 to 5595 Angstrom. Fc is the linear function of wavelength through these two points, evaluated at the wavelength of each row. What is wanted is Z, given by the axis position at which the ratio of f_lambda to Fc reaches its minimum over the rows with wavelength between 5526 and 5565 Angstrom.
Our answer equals 5555.57 Angstrom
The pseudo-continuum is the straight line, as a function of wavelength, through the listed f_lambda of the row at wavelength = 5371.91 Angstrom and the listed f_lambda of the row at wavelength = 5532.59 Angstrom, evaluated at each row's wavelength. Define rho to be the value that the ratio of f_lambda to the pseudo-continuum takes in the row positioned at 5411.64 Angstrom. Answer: 0.87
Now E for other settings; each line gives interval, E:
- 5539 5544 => 16.7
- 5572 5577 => 14.3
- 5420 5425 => 15.9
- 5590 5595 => 13.6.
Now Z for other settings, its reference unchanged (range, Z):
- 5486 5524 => 5491.98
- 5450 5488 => 5466.74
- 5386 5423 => 5391.74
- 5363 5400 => 5364.49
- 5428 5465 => 5444.13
